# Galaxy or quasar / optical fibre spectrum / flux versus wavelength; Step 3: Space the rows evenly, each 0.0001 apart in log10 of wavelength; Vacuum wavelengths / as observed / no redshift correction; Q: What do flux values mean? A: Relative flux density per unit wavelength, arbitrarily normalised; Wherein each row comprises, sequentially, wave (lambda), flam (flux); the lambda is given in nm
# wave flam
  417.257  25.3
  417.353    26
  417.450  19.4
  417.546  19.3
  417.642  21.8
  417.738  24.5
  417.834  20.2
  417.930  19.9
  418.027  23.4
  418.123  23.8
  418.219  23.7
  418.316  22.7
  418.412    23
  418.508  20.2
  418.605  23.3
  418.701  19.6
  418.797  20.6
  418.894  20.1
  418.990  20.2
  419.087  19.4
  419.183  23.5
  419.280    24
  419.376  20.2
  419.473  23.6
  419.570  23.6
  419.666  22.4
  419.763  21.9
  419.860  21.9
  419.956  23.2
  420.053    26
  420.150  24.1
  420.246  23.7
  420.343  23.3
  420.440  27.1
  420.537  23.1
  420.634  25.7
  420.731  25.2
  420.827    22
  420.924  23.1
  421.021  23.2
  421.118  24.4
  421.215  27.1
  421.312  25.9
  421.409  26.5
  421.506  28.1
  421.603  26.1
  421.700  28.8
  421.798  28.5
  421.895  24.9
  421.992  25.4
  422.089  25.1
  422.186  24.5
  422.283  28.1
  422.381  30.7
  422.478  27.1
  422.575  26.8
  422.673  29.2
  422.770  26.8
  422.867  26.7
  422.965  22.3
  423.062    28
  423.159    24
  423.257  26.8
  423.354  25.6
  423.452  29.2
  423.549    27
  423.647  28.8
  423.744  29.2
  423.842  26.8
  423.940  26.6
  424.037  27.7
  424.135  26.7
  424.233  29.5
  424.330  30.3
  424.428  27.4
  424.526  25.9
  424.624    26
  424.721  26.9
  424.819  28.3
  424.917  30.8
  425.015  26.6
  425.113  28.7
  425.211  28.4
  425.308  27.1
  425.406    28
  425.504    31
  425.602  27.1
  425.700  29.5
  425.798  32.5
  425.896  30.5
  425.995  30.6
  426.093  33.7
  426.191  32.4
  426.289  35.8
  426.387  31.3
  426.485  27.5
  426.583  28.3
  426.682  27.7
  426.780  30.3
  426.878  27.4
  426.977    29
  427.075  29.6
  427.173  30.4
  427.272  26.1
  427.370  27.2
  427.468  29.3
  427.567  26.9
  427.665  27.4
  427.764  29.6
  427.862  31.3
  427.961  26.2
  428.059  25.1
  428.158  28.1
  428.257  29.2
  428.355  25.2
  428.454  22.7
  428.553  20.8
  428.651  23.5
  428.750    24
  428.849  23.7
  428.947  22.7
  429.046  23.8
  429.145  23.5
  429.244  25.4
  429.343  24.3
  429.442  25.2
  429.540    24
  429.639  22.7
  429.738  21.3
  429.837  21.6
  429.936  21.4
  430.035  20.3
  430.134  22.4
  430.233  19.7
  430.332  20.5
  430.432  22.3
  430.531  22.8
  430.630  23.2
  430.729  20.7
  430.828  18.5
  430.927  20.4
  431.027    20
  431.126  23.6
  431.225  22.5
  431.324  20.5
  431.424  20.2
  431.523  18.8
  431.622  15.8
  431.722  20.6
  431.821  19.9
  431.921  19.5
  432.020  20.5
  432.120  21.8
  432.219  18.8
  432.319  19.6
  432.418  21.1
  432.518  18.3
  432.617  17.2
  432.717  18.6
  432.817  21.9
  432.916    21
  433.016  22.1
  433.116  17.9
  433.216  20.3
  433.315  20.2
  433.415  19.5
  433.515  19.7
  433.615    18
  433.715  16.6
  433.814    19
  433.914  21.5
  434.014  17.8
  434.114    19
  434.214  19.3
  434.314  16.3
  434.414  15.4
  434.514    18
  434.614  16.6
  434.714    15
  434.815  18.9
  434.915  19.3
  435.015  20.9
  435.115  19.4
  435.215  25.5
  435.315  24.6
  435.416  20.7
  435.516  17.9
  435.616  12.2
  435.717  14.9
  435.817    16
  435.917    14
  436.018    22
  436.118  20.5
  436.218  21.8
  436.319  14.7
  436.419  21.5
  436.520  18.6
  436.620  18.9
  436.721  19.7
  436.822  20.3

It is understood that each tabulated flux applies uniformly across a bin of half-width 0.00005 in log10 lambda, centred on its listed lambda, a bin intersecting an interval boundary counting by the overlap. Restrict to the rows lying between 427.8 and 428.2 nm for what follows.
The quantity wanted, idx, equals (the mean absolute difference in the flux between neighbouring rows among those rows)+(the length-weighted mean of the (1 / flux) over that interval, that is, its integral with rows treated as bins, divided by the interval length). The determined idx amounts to 3.1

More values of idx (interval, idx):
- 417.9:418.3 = 1.4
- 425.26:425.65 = 2.6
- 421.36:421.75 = 2.1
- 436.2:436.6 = 5.7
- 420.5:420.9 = 2.1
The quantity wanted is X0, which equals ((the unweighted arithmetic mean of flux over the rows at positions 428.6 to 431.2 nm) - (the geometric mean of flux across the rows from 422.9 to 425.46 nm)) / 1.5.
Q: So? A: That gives -3.3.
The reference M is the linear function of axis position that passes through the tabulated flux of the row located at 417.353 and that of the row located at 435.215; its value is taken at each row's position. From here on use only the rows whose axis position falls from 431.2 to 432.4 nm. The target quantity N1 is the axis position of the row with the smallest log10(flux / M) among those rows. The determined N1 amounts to 431.622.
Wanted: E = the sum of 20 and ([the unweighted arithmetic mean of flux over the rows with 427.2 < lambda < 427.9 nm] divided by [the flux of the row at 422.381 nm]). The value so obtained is 20.9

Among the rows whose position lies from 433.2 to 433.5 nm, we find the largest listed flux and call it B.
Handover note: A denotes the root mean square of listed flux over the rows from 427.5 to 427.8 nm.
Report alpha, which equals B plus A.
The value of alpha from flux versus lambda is 48.3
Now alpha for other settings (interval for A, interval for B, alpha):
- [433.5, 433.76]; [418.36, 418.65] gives 41.4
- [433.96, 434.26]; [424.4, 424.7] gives 46.1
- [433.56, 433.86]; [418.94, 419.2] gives 41.4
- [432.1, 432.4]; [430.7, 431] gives 40.8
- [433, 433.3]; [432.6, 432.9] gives 42.1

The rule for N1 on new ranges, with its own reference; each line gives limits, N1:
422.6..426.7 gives 422.965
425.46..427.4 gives 427.272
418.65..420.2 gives 419.087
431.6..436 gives 435.616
